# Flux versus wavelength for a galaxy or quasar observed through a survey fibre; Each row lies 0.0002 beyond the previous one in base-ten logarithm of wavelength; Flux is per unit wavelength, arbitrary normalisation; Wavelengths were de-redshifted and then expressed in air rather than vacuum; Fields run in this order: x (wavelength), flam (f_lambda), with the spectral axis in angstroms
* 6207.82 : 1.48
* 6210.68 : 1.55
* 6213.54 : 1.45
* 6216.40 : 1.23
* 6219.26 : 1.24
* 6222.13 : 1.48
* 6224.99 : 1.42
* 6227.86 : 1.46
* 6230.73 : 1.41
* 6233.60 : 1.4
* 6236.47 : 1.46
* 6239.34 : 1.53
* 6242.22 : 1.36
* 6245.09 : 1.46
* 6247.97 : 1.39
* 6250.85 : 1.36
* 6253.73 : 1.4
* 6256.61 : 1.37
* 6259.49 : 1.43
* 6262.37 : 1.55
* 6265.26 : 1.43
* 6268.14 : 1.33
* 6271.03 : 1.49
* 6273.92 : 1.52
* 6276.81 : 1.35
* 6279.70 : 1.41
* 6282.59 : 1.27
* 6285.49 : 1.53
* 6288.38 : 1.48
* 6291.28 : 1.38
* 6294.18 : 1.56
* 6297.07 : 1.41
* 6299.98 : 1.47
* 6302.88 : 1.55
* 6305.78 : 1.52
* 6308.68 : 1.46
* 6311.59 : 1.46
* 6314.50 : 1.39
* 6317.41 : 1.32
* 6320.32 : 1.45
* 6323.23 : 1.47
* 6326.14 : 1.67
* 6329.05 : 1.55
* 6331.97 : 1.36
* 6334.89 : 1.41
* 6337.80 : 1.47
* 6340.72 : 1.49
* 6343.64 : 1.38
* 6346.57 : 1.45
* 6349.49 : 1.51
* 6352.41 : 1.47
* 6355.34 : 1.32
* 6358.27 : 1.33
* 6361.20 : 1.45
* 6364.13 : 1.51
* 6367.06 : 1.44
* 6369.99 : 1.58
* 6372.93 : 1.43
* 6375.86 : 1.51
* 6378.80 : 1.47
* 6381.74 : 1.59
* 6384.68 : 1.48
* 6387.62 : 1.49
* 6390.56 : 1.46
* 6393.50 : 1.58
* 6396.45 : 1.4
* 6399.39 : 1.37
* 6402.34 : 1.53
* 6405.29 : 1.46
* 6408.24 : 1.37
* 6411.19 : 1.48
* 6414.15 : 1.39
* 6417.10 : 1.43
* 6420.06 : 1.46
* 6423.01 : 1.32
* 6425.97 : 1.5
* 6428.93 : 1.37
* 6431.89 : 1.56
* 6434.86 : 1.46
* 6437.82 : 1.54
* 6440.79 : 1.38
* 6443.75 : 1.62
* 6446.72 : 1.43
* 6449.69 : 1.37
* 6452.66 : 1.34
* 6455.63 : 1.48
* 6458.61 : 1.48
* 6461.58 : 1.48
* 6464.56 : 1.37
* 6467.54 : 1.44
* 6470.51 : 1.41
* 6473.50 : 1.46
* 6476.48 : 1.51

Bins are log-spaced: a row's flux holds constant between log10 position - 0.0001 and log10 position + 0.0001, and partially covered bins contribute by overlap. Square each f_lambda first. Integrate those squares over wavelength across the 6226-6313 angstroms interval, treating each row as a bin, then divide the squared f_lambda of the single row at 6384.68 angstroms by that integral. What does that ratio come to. 0.012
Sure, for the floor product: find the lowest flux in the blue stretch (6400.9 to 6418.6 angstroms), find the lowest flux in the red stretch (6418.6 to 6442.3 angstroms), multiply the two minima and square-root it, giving 1.34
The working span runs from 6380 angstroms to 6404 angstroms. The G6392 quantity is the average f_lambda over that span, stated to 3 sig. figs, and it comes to 1.49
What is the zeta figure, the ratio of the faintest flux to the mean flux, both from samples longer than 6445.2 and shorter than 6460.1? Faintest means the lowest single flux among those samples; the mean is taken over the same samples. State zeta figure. 0.94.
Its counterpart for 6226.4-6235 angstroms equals 0.98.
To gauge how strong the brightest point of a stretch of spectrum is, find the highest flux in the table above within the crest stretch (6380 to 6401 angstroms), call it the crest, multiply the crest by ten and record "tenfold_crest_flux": 15.9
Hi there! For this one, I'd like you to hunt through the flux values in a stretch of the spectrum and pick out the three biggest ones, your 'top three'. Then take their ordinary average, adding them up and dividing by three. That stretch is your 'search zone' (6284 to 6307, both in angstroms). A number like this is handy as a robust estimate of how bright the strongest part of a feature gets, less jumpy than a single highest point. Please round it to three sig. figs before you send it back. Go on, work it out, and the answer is 1.55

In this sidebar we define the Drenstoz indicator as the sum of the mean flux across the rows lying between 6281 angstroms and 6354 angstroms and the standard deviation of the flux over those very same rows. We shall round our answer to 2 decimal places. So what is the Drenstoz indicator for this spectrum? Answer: 1.54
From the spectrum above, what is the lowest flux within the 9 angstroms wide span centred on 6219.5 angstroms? 1.23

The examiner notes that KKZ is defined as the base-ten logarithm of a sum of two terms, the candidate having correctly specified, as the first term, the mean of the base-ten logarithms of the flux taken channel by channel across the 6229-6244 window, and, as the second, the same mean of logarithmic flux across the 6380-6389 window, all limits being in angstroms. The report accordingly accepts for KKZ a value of -0.472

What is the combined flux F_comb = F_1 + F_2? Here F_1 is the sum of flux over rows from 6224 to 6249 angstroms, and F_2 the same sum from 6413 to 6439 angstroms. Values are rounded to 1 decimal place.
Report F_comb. 25.9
